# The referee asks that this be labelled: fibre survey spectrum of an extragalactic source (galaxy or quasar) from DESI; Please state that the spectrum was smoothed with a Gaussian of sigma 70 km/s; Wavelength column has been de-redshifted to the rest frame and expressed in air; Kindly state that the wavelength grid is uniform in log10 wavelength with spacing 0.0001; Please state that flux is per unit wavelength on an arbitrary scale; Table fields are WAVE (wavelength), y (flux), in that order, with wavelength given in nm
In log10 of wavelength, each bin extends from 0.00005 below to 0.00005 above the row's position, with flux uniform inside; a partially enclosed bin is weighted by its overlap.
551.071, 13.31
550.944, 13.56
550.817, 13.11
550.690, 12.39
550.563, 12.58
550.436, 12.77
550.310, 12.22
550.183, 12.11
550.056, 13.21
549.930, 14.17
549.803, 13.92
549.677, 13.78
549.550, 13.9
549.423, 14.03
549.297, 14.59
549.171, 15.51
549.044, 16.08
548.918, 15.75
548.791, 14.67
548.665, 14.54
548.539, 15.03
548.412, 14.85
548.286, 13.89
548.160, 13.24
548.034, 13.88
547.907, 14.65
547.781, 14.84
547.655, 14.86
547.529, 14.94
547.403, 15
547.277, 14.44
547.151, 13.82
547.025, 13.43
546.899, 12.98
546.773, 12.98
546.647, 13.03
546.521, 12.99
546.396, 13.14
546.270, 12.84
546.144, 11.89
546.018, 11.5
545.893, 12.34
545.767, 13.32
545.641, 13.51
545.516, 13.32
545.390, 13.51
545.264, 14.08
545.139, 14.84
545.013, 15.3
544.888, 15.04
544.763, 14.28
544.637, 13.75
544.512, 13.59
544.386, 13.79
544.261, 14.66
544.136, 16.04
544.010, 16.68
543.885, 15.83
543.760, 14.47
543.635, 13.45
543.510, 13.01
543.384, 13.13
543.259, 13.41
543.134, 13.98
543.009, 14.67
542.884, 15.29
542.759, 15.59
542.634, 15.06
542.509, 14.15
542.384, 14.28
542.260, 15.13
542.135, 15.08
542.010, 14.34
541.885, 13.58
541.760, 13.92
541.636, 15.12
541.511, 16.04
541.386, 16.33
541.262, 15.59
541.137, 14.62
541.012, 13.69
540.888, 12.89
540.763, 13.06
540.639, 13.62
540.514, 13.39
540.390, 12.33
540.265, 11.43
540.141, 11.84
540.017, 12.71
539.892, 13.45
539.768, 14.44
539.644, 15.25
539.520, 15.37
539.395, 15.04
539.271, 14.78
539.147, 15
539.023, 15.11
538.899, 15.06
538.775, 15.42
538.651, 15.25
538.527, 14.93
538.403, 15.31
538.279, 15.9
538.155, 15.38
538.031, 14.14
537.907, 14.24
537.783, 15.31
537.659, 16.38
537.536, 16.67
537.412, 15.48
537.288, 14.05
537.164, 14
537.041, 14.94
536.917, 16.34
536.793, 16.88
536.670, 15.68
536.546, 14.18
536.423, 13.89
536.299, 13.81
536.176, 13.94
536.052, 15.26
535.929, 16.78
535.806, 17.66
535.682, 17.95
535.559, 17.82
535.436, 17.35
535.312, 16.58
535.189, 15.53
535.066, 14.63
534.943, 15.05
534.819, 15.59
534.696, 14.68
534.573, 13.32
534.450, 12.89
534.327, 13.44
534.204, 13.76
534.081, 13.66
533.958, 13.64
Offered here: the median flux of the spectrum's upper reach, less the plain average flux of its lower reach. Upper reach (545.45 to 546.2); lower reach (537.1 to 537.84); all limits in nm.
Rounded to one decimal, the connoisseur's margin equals -2.5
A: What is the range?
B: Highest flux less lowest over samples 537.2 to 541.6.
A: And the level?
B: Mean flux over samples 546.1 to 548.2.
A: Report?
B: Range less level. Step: -8.5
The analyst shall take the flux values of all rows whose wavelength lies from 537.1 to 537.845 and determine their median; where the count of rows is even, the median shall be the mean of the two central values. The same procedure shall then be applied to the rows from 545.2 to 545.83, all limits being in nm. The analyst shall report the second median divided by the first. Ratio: 0.88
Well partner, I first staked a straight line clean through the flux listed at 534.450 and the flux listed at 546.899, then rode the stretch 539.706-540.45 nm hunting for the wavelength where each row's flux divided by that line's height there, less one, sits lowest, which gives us 540.265 nm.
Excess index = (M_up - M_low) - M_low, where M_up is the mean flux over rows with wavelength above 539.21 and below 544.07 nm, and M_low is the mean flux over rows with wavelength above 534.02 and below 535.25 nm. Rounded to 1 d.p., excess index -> -14.3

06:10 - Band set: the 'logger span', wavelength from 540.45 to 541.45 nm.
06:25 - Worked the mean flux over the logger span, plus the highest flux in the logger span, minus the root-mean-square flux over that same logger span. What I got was 16.3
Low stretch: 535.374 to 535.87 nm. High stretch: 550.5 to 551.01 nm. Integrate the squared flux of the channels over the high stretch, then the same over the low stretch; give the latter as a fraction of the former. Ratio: 1.8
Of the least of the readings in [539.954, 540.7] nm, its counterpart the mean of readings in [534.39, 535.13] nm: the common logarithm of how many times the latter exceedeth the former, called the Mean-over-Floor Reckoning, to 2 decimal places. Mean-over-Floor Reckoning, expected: 0.10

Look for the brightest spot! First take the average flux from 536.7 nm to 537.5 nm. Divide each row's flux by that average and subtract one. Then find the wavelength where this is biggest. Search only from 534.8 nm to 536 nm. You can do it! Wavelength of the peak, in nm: 535.682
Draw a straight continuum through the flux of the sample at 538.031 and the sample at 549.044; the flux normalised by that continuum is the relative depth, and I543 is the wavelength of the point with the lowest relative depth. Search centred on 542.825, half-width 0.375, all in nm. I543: 543.134 nm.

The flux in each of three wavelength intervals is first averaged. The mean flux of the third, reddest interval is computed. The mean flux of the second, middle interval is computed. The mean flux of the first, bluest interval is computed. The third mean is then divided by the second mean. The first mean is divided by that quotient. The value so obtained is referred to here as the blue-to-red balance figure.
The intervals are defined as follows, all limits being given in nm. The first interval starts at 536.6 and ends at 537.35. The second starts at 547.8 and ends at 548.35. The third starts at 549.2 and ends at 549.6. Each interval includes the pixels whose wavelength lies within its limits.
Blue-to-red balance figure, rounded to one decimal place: 15.0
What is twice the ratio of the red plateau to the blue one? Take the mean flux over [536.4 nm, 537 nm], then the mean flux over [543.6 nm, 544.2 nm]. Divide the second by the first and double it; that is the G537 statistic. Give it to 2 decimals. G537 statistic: 1.99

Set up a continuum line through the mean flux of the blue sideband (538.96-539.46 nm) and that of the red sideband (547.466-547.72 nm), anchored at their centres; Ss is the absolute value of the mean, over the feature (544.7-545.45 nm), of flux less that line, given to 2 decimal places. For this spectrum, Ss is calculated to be 0.42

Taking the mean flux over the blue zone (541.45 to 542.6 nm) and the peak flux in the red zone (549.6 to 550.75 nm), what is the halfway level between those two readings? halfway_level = 14.4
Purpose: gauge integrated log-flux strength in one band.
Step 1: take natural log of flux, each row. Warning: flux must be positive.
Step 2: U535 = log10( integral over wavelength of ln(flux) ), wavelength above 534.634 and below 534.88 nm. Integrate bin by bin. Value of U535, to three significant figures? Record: -0.175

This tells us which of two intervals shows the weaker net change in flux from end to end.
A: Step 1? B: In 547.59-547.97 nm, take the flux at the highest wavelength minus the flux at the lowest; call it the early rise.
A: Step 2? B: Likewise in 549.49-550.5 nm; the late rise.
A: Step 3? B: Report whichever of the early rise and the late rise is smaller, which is -1.1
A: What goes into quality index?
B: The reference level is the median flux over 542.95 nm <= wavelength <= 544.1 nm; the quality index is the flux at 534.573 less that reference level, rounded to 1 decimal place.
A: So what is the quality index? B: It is -0.7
